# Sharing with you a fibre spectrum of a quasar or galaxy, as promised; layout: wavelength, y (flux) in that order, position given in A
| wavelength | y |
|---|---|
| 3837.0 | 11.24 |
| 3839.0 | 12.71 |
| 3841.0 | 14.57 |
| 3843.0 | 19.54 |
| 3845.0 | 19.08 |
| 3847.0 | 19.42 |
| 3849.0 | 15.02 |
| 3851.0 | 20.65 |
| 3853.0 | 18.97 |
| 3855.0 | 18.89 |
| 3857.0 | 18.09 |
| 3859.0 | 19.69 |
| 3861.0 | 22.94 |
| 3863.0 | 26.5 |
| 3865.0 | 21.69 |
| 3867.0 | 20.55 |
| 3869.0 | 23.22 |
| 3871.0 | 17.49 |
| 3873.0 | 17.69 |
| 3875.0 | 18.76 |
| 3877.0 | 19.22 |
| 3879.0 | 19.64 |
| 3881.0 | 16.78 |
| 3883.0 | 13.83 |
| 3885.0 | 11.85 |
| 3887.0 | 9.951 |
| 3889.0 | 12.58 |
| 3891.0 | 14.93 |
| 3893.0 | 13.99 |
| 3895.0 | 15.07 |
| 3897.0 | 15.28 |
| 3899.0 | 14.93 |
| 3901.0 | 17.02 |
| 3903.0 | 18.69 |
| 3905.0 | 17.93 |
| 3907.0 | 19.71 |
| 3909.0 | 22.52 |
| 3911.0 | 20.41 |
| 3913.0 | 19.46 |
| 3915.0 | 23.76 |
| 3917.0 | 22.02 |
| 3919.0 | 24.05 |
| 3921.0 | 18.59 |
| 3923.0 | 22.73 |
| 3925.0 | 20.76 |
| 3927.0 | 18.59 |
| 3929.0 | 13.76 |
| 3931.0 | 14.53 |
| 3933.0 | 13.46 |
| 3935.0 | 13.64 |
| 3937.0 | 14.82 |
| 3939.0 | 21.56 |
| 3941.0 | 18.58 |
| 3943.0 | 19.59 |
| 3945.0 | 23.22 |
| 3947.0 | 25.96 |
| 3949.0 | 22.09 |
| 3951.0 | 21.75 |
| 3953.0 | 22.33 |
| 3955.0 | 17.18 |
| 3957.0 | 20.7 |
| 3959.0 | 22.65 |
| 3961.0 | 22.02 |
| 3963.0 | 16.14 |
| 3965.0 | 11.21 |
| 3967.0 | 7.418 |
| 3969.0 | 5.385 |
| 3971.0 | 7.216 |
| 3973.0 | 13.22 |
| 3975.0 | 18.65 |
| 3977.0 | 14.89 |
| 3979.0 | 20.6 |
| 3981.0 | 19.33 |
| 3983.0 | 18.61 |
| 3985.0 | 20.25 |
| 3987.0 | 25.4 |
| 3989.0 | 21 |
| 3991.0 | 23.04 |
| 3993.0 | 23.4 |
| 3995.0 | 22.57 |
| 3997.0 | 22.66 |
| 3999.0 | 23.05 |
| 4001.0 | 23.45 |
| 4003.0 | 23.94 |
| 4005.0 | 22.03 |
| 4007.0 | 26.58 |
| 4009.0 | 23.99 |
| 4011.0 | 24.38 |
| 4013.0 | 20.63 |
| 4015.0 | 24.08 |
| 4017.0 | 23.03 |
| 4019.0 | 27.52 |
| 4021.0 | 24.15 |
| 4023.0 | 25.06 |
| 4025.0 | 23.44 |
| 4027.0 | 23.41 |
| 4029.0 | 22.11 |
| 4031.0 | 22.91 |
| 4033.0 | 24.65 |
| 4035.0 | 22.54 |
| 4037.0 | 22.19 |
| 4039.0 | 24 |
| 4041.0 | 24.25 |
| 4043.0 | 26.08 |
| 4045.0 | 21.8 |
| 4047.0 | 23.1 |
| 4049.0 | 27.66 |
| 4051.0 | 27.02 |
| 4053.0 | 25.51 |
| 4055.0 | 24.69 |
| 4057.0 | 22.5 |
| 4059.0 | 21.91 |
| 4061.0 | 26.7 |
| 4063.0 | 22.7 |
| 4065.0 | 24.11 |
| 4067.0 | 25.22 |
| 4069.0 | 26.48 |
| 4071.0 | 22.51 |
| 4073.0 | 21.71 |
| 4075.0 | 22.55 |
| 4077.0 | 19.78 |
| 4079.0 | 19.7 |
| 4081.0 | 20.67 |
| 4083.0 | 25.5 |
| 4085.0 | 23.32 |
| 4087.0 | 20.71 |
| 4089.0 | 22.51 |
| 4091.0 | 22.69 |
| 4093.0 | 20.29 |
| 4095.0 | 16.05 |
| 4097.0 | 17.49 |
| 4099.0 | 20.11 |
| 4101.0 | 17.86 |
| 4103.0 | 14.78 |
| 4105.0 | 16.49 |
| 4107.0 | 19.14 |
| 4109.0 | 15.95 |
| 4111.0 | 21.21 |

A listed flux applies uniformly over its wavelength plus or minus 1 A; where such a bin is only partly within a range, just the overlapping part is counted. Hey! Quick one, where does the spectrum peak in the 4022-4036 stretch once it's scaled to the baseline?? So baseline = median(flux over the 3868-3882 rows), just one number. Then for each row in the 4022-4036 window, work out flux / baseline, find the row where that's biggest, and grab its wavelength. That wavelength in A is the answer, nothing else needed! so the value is 4023.0 A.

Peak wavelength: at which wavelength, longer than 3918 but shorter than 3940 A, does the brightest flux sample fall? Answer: 3919.0 A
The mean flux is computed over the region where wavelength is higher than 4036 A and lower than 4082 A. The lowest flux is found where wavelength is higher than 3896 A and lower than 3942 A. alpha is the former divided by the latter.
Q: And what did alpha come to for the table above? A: 1.75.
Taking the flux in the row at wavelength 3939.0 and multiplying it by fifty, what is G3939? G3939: 1078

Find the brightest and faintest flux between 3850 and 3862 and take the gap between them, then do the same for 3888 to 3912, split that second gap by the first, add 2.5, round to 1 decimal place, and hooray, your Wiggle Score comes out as 4.5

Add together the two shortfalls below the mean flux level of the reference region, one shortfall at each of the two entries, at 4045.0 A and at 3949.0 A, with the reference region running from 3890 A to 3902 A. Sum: -13.5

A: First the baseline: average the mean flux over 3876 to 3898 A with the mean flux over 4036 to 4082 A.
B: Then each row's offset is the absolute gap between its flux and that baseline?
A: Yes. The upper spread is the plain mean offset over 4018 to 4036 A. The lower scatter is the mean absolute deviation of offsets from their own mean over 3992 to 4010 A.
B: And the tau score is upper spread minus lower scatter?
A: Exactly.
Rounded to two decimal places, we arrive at 3.88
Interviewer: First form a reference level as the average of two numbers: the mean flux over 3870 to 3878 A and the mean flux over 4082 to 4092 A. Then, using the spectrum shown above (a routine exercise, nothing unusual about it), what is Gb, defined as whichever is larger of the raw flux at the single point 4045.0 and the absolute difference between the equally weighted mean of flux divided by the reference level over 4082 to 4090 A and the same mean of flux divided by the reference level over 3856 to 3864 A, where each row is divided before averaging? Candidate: 21.8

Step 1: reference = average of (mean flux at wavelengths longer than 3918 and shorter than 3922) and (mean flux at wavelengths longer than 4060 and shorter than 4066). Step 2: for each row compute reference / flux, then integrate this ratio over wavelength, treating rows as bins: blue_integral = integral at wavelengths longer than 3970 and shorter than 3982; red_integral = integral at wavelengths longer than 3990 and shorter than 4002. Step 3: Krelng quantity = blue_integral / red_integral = 1.7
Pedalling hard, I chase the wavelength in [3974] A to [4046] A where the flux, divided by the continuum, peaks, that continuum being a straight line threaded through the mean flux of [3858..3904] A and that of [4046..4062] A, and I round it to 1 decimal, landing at 4019.0 A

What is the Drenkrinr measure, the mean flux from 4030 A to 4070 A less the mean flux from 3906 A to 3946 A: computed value 5.0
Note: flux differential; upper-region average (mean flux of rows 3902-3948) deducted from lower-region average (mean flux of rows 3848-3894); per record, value -1.5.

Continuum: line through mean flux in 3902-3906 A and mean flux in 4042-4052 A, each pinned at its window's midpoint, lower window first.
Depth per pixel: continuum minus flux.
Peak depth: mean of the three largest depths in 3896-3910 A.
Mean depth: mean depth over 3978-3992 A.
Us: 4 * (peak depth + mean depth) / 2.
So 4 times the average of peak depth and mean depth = 7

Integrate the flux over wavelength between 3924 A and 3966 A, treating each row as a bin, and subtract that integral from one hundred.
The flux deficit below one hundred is -689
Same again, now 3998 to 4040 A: -894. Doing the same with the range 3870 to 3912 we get -597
